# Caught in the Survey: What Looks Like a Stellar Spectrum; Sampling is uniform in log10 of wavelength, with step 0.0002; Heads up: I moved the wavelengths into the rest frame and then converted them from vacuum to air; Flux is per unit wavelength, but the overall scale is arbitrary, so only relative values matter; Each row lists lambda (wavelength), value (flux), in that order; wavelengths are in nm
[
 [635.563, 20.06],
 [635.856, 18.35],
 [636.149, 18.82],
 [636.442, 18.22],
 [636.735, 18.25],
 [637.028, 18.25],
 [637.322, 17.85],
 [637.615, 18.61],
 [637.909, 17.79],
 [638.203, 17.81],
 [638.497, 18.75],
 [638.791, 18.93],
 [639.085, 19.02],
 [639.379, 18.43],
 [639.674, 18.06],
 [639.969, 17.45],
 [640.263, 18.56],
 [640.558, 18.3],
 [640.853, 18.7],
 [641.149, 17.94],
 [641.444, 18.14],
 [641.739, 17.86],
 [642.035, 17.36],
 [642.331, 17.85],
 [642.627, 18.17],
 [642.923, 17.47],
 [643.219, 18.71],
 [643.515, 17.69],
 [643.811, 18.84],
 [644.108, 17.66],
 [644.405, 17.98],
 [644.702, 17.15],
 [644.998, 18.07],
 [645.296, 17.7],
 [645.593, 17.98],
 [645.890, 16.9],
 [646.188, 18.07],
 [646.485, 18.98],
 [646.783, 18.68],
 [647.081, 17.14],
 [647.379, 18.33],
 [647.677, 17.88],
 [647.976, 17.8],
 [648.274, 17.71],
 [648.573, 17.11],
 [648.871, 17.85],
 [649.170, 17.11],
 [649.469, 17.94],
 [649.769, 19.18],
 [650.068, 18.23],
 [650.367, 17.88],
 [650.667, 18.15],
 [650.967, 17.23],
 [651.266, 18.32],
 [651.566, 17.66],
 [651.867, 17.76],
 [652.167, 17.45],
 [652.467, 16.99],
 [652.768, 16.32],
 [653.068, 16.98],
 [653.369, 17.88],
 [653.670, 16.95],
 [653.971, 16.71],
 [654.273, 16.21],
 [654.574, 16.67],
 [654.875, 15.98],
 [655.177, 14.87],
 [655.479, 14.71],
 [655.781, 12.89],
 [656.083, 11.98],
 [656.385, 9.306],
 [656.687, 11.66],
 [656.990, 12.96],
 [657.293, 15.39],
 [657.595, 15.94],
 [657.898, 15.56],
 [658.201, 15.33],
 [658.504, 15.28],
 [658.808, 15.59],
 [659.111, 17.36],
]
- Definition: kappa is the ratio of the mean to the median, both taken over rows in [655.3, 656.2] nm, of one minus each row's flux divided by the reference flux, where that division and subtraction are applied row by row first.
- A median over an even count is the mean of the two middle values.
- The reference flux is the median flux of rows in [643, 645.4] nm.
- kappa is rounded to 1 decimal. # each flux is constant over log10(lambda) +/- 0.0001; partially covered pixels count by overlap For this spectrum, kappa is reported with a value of 0.9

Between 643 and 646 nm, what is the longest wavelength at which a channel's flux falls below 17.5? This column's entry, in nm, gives 645.890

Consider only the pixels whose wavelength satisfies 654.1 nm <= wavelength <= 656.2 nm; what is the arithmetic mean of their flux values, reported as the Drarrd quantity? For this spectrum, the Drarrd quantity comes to 14.8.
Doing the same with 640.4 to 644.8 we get 18.0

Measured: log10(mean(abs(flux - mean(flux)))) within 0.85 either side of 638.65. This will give -0.4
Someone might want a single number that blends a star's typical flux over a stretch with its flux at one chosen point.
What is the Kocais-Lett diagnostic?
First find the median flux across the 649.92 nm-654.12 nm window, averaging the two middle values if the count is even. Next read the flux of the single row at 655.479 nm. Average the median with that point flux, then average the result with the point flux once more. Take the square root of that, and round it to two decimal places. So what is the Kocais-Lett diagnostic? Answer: 3.93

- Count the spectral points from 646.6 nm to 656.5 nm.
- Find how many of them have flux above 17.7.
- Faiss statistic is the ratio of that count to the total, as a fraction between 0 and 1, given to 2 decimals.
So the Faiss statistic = 0.42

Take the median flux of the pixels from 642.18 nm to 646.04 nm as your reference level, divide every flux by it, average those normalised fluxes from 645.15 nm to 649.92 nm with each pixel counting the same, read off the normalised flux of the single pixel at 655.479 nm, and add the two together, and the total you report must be 1.83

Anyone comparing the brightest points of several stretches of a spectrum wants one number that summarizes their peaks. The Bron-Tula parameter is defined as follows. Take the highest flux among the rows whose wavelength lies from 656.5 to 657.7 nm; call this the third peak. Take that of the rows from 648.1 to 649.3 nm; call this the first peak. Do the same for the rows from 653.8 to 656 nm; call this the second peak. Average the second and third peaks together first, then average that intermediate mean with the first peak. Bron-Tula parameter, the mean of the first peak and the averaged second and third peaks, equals 17.1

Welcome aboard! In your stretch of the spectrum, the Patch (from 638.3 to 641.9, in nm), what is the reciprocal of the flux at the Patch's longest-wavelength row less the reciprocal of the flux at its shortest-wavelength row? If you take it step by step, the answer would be 0.0027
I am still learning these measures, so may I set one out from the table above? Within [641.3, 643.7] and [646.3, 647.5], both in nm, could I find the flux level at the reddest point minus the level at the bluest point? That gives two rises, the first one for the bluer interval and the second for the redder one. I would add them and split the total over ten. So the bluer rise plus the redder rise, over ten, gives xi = -0.11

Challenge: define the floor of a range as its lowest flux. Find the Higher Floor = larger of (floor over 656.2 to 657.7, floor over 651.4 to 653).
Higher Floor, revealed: 16.3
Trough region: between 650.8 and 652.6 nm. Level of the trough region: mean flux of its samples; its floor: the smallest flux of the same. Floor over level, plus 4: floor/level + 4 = 4.97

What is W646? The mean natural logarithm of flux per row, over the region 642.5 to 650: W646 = 2.89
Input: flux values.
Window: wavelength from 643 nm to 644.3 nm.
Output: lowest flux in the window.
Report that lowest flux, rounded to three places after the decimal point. 17.660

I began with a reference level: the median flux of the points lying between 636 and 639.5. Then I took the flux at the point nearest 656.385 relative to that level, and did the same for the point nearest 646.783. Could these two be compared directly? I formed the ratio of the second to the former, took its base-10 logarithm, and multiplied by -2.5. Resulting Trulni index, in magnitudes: -0.76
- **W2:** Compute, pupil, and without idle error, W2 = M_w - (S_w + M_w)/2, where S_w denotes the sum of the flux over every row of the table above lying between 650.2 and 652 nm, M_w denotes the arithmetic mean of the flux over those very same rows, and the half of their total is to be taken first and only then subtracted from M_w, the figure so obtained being -45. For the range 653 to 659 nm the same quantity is -142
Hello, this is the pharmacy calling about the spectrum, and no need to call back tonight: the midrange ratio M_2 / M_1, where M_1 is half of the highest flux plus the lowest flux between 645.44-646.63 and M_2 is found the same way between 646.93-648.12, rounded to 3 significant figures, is 0.989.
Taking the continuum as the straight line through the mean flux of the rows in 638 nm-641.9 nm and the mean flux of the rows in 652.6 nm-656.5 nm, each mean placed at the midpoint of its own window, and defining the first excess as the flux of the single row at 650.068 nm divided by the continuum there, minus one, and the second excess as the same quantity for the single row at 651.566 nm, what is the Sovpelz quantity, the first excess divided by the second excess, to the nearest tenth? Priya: 1.1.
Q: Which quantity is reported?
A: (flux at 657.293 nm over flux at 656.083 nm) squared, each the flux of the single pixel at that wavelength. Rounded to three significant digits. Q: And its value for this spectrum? 1.65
